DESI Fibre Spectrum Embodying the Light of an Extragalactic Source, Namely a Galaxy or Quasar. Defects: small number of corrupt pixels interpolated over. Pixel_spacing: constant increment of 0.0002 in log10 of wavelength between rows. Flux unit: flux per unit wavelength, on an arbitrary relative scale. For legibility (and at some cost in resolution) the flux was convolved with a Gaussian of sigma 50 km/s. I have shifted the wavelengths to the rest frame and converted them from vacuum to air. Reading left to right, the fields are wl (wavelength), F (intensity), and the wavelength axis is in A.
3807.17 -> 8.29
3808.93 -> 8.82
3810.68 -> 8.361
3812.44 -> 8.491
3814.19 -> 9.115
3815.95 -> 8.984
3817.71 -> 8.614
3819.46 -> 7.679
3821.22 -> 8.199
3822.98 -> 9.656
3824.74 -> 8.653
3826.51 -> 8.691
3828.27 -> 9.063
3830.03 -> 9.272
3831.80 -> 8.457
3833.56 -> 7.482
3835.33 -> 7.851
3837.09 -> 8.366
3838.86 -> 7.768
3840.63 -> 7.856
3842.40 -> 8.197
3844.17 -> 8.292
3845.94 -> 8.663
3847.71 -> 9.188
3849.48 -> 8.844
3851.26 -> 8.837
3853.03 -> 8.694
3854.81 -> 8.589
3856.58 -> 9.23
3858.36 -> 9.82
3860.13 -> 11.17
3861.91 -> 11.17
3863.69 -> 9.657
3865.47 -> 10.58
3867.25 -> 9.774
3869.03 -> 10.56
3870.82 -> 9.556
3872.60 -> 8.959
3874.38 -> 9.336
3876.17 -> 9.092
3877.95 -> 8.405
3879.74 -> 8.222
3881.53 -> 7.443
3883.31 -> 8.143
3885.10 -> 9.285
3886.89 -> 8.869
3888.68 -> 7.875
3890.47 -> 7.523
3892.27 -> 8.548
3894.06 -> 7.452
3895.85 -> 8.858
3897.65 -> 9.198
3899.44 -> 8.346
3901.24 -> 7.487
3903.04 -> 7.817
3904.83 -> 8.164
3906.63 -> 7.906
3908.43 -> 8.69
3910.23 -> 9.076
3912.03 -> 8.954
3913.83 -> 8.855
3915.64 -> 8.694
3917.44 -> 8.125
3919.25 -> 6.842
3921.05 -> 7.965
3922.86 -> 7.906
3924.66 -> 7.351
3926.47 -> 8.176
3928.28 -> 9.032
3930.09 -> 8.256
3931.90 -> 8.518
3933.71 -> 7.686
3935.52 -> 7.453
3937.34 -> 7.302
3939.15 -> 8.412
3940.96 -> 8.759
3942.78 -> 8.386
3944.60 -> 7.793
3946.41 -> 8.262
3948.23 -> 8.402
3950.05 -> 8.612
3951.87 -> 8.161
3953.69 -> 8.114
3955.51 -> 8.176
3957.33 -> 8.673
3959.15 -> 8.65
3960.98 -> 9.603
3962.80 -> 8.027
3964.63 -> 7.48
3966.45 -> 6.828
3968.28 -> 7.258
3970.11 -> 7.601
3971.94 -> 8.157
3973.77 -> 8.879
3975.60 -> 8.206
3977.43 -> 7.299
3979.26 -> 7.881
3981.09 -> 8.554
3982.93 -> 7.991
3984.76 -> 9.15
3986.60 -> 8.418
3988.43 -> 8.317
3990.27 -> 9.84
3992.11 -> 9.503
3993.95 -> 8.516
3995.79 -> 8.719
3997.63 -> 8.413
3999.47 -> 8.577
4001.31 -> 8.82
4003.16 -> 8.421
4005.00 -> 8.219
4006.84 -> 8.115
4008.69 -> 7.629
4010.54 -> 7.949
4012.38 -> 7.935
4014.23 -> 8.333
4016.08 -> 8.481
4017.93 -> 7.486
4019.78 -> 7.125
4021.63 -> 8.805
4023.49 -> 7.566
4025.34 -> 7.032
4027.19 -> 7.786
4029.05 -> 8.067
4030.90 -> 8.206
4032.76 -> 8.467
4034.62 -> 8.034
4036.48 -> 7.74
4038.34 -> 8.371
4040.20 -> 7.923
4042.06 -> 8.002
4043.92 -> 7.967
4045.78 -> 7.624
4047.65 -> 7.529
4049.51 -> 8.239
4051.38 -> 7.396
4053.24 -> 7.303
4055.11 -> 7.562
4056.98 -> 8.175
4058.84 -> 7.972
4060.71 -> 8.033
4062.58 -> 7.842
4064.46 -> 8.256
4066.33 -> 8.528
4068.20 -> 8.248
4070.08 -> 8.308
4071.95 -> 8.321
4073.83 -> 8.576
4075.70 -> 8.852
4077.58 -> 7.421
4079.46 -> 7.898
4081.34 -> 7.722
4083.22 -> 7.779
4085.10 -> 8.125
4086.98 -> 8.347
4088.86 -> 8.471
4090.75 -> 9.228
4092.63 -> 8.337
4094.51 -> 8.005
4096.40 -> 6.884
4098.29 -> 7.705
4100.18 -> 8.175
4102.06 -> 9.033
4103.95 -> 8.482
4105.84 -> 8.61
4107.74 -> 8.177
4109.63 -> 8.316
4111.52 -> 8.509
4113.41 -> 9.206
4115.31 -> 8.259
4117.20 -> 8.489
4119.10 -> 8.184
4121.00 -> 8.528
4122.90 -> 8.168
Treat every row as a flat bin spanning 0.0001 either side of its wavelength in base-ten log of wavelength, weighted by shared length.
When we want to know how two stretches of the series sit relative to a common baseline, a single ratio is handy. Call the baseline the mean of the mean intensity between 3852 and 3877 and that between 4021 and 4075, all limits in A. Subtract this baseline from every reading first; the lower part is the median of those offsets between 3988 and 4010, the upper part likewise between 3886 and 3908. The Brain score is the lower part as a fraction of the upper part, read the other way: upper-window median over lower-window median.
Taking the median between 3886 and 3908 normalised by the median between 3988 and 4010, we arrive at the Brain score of 2.1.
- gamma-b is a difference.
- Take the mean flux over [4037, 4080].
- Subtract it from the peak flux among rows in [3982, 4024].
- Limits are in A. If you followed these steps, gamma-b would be 1.8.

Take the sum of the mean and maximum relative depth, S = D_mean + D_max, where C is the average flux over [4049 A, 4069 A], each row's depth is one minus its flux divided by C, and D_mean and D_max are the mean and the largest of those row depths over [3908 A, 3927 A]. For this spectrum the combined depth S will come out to 0.105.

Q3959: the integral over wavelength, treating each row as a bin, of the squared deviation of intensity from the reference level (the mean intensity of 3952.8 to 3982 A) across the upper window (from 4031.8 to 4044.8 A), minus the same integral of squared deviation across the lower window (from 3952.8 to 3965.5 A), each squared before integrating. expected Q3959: -5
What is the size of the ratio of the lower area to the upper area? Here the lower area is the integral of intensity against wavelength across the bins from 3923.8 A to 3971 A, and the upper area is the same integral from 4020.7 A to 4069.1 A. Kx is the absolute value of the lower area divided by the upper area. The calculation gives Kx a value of 1.00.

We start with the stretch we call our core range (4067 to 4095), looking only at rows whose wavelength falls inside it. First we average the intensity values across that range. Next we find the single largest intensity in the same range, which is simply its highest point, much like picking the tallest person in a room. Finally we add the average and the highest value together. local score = 17.5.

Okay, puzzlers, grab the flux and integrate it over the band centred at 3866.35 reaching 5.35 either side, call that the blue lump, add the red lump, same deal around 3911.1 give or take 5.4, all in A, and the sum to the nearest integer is 203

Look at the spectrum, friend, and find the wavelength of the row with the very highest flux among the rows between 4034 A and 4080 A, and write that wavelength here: 4075.70 A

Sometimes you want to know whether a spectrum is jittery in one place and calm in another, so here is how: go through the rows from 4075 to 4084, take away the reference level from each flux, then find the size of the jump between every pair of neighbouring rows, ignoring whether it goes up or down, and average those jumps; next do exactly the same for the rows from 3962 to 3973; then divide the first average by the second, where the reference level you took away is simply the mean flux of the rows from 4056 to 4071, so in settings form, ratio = 1.1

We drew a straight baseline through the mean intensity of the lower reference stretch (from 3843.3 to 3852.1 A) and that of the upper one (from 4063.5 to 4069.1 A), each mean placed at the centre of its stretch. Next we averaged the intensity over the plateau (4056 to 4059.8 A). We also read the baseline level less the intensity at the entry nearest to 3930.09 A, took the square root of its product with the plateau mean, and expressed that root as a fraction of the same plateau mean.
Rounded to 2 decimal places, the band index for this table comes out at 0.21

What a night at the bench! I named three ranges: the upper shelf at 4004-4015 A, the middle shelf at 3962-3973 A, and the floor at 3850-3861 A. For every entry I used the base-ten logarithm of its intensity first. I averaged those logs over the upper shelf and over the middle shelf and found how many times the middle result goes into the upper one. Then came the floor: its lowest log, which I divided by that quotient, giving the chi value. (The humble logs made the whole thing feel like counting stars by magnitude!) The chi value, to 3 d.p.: 0.906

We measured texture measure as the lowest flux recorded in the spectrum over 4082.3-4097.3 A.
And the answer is 6.884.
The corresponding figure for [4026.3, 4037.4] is 7.74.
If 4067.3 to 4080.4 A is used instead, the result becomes 7.421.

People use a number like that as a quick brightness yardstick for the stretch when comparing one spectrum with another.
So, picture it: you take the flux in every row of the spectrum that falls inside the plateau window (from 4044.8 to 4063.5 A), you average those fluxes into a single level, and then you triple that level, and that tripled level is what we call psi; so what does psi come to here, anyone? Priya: 23.3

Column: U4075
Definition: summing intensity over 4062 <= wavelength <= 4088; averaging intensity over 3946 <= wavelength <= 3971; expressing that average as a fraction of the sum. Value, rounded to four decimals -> 0.0712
